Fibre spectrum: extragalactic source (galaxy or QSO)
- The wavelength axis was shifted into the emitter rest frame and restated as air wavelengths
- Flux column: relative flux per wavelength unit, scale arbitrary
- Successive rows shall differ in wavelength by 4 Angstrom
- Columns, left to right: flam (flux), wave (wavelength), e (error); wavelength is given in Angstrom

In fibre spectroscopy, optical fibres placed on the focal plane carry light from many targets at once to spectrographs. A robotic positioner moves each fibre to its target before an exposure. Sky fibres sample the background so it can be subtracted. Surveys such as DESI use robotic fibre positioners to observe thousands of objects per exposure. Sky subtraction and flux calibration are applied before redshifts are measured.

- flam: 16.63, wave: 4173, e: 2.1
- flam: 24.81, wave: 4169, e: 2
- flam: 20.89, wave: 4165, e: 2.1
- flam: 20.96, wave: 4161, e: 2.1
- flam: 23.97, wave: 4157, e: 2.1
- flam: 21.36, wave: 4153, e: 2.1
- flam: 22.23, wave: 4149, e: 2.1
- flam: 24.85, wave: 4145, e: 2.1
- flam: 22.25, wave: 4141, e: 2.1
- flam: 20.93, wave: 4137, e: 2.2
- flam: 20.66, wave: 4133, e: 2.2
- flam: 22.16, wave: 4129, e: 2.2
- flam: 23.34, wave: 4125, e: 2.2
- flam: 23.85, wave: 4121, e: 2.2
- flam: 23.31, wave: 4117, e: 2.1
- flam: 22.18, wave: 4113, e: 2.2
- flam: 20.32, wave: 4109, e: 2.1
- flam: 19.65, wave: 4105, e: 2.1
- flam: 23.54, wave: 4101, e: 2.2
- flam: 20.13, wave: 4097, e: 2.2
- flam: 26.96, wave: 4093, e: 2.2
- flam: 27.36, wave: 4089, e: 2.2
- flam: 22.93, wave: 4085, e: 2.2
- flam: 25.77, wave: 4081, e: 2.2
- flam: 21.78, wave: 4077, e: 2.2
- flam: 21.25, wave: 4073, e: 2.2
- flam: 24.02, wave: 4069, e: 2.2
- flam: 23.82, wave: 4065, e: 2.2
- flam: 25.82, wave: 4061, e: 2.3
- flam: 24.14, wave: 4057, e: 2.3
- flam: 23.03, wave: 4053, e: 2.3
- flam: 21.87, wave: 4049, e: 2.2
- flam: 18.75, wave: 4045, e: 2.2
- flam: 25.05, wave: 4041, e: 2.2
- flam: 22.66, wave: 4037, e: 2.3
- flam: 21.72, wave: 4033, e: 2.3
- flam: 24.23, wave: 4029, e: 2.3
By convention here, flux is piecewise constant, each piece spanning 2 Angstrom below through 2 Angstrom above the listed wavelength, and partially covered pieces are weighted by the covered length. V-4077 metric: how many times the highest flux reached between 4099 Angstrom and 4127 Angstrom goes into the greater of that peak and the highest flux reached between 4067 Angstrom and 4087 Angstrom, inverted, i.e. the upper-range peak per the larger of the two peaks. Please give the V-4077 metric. 0.93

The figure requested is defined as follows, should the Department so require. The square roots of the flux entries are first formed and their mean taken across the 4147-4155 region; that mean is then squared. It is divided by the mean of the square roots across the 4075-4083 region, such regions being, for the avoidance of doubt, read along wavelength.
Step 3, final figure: 4.5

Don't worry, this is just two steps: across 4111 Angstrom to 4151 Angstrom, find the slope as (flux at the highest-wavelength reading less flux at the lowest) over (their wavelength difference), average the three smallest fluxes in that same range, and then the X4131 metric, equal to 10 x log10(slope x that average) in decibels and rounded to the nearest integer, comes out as -15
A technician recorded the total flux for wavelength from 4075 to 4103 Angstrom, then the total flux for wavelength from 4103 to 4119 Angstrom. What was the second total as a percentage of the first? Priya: 51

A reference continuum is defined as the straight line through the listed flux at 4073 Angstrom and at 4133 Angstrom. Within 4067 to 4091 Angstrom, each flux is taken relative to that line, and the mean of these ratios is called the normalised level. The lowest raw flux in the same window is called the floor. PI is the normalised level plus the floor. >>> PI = 22.4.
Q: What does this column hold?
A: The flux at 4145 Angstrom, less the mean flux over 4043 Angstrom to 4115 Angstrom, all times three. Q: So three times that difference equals 6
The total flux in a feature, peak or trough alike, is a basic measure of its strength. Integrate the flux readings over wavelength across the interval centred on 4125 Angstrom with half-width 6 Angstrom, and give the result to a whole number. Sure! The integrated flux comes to 277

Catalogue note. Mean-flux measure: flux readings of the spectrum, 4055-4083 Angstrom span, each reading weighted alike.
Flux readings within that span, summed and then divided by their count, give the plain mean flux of 23.8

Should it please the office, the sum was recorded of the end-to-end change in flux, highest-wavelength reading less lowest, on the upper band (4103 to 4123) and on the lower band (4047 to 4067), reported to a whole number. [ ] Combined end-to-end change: 6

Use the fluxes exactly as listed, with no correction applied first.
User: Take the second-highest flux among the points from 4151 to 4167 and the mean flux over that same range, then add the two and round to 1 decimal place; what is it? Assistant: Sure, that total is 43.2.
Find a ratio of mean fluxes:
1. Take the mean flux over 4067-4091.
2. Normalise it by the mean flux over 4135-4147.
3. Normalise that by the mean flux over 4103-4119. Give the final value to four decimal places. 0.0492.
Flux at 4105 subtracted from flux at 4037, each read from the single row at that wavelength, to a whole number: 3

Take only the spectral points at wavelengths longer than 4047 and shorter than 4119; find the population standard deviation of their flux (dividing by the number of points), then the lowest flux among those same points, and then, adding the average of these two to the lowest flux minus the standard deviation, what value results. 28.4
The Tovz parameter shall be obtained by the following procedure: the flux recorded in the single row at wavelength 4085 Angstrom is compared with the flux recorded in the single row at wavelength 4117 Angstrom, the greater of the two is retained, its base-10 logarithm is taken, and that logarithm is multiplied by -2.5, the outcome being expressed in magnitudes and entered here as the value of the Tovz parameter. -3.42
